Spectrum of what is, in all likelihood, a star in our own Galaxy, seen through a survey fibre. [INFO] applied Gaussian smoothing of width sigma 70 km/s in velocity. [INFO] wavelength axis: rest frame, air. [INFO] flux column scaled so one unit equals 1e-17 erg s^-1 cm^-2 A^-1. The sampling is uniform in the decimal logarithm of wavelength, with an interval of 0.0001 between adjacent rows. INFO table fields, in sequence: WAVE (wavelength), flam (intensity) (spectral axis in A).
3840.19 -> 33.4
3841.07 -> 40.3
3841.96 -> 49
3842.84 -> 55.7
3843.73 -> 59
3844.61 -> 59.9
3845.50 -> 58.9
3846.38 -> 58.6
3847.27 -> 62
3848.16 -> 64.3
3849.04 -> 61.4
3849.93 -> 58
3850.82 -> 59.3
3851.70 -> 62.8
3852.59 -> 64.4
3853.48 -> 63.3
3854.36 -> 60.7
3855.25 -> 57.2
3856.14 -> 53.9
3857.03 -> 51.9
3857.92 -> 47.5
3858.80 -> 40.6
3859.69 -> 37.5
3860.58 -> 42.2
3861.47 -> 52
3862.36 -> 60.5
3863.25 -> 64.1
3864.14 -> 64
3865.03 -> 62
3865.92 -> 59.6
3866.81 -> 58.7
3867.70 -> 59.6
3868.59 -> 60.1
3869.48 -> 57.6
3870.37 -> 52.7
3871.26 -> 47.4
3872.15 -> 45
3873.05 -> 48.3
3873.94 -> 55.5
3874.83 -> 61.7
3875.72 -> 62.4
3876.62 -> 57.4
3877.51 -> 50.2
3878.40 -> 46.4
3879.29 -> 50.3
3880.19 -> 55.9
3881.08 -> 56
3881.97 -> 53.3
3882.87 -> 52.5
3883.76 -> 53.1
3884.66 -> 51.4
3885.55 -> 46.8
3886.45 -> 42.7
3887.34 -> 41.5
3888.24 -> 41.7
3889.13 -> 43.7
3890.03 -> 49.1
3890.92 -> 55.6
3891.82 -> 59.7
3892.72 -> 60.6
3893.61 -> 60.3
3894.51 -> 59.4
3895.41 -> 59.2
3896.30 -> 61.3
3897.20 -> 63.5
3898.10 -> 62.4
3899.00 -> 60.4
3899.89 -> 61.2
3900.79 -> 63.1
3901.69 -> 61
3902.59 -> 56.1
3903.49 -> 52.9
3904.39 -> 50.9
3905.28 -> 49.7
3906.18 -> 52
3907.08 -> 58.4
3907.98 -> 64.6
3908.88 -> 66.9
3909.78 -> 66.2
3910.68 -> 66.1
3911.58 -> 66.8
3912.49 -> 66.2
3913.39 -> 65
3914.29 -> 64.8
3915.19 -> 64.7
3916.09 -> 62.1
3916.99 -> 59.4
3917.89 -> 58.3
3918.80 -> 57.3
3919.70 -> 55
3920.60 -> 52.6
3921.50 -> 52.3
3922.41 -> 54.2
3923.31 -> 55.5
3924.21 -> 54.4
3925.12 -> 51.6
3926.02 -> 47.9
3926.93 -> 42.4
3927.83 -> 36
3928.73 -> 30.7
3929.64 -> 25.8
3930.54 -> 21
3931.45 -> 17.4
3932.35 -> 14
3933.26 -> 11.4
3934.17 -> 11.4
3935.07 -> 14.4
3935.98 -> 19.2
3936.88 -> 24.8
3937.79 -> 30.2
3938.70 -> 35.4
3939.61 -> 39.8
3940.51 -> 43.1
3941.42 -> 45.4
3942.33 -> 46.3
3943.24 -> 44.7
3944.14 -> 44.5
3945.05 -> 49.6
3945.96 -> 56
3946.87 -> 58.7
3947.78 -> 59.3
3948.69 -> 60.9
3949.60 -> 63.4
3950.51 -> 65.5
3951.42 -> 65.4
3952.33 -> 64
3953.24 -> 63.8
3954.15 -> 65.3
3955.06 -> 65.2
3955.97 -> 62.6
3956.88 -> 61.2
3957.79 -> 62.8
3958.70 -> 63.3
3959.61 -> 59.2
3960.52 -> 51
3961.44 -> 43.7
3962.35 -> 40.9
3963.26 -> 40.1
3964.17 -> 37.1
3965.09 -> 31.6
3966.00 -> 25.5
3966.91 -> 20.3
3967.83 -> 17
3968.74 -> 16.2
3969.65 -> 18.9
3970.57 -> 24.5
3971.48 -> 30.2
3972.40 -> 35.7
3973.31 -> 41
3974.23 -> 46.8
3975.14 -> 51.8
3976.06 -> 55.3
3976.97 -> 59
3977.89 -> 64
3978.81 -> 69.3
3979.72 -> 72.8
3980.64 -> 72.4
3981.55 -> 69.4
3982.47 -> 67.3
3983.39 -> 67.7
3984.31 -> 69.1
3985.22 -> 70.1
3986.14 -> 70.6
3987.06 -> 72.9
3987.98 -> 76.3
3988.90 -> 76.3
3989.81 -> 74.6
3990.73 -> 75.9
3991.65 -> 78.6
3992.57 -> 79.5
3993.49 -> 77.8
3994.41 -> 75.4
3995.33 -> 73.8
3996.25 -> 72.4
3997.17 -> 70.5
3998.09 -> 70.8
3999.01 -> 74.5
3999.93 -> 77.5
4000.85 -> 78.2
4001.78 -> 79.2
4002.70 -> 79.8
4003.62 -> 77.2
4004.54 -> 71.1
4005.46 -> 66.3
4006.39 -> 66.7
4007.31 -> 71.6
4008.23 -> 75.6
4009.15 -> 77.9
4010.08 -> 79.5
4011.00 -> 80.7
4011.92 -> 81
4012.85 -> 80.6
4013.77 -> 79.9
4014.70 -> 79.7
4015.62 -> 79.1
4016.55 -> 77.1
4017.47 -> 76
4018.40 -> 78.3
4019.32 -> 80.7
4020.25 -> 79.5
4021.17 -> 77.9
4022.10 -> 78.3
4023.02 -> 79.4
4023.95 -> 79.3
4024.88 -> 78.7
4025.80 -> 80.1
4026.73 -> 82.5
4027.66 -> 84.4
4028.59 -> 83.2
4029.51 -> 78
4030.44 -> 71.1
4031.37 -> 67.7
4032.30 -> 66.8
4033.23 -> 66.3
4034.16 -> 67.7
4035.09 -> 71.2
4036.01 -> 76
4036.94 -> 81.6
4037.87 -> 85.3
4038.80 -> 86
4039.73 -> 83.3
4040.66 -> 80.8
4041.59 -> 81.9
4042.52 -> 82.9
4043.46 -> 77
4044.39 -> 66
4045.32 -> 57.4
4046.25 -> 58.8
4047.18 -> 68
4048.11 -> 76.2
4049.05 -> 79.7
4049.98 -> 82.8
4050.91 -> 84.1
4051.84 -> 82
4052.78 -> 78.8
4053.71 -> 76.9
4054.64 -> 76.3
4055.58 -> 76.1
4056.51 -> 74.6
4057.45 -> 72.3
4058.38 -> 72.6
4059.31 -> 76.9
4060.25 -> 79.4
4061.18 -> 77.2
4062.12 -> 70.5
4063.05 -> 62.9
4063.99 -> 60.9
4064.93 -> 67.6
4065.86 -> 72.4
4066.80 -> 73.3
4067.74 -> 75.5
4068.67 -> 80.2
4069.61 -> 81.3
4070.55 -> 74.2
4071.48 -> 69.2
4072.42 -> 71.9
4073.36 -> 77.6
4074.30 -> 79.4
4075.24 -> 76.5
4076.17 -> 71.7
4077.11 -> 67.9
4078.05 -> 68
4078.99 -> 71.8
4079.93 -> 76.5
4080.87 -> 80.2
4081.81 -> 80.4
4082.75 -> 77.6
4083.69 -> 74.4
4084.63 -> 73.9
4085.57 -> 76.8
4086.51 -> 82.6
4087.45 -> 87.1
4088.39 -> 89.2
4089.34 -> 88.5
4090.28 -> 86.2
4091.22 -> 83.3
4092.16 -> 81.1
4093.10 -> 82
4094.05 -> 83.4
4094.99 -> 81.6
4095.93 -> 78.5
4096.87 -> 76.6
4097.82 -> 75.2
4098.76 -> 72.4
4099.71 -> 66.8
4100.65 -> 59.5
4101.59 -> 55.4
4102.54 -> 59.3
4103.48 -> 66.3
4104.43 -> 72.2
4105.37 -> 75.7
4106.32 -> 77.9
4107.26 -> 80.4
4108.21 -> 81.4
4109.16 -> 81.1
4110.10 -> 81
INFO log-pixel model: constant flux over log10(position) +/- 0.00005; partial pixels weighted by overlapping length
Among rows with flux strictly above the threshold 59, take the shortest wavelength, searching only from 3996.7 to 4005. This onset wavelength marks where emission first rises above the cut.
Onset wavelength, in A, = 3997.17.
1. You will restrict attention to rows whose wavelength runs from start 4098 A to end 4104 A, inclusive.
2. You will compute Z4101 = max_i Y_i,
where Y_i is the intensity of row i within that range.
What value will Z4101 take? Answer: 72.4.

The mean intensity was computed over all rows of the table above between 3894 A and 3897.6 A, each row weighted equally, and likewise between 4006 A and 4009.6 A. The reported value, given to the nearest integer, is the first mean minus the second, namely -12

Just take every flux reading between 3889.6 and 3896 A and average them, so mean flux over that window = 58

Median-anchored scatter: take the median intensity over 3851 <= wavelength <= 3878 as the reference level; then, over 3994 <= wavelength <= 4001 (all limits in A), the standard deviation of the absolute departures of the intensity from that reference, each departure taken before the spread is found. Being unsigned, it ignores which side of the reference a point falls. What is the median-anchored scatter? 3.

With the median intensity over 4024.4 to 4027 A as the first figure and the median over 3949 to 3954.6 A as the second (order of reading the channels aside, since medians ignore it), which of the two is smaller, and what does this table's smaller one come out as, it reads 65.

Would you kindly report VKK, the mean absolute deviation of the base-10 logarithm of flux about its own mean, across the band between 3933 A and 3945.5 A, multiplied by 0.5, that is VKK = 0.099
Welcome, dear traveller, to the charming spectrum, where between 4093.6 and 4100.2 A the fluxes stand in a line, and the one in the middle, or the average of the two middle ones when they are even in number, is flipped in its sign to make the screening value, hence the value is -77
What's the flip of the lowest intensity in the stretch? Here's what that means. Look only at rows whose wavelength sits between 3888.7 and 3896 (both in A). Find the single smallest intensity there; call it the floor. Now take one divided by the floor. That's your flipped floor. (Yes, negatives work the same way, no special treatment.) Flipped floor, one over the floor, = 0.023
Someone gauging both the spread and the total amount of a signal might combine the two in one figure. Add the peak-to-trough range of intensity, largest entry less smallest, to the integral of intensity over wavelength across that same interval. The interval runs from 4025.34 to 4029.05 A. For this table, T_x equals 310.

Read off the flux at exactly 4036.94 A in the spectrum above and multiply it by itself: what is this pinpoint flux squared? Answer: 6659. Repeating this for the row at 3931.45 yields 303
